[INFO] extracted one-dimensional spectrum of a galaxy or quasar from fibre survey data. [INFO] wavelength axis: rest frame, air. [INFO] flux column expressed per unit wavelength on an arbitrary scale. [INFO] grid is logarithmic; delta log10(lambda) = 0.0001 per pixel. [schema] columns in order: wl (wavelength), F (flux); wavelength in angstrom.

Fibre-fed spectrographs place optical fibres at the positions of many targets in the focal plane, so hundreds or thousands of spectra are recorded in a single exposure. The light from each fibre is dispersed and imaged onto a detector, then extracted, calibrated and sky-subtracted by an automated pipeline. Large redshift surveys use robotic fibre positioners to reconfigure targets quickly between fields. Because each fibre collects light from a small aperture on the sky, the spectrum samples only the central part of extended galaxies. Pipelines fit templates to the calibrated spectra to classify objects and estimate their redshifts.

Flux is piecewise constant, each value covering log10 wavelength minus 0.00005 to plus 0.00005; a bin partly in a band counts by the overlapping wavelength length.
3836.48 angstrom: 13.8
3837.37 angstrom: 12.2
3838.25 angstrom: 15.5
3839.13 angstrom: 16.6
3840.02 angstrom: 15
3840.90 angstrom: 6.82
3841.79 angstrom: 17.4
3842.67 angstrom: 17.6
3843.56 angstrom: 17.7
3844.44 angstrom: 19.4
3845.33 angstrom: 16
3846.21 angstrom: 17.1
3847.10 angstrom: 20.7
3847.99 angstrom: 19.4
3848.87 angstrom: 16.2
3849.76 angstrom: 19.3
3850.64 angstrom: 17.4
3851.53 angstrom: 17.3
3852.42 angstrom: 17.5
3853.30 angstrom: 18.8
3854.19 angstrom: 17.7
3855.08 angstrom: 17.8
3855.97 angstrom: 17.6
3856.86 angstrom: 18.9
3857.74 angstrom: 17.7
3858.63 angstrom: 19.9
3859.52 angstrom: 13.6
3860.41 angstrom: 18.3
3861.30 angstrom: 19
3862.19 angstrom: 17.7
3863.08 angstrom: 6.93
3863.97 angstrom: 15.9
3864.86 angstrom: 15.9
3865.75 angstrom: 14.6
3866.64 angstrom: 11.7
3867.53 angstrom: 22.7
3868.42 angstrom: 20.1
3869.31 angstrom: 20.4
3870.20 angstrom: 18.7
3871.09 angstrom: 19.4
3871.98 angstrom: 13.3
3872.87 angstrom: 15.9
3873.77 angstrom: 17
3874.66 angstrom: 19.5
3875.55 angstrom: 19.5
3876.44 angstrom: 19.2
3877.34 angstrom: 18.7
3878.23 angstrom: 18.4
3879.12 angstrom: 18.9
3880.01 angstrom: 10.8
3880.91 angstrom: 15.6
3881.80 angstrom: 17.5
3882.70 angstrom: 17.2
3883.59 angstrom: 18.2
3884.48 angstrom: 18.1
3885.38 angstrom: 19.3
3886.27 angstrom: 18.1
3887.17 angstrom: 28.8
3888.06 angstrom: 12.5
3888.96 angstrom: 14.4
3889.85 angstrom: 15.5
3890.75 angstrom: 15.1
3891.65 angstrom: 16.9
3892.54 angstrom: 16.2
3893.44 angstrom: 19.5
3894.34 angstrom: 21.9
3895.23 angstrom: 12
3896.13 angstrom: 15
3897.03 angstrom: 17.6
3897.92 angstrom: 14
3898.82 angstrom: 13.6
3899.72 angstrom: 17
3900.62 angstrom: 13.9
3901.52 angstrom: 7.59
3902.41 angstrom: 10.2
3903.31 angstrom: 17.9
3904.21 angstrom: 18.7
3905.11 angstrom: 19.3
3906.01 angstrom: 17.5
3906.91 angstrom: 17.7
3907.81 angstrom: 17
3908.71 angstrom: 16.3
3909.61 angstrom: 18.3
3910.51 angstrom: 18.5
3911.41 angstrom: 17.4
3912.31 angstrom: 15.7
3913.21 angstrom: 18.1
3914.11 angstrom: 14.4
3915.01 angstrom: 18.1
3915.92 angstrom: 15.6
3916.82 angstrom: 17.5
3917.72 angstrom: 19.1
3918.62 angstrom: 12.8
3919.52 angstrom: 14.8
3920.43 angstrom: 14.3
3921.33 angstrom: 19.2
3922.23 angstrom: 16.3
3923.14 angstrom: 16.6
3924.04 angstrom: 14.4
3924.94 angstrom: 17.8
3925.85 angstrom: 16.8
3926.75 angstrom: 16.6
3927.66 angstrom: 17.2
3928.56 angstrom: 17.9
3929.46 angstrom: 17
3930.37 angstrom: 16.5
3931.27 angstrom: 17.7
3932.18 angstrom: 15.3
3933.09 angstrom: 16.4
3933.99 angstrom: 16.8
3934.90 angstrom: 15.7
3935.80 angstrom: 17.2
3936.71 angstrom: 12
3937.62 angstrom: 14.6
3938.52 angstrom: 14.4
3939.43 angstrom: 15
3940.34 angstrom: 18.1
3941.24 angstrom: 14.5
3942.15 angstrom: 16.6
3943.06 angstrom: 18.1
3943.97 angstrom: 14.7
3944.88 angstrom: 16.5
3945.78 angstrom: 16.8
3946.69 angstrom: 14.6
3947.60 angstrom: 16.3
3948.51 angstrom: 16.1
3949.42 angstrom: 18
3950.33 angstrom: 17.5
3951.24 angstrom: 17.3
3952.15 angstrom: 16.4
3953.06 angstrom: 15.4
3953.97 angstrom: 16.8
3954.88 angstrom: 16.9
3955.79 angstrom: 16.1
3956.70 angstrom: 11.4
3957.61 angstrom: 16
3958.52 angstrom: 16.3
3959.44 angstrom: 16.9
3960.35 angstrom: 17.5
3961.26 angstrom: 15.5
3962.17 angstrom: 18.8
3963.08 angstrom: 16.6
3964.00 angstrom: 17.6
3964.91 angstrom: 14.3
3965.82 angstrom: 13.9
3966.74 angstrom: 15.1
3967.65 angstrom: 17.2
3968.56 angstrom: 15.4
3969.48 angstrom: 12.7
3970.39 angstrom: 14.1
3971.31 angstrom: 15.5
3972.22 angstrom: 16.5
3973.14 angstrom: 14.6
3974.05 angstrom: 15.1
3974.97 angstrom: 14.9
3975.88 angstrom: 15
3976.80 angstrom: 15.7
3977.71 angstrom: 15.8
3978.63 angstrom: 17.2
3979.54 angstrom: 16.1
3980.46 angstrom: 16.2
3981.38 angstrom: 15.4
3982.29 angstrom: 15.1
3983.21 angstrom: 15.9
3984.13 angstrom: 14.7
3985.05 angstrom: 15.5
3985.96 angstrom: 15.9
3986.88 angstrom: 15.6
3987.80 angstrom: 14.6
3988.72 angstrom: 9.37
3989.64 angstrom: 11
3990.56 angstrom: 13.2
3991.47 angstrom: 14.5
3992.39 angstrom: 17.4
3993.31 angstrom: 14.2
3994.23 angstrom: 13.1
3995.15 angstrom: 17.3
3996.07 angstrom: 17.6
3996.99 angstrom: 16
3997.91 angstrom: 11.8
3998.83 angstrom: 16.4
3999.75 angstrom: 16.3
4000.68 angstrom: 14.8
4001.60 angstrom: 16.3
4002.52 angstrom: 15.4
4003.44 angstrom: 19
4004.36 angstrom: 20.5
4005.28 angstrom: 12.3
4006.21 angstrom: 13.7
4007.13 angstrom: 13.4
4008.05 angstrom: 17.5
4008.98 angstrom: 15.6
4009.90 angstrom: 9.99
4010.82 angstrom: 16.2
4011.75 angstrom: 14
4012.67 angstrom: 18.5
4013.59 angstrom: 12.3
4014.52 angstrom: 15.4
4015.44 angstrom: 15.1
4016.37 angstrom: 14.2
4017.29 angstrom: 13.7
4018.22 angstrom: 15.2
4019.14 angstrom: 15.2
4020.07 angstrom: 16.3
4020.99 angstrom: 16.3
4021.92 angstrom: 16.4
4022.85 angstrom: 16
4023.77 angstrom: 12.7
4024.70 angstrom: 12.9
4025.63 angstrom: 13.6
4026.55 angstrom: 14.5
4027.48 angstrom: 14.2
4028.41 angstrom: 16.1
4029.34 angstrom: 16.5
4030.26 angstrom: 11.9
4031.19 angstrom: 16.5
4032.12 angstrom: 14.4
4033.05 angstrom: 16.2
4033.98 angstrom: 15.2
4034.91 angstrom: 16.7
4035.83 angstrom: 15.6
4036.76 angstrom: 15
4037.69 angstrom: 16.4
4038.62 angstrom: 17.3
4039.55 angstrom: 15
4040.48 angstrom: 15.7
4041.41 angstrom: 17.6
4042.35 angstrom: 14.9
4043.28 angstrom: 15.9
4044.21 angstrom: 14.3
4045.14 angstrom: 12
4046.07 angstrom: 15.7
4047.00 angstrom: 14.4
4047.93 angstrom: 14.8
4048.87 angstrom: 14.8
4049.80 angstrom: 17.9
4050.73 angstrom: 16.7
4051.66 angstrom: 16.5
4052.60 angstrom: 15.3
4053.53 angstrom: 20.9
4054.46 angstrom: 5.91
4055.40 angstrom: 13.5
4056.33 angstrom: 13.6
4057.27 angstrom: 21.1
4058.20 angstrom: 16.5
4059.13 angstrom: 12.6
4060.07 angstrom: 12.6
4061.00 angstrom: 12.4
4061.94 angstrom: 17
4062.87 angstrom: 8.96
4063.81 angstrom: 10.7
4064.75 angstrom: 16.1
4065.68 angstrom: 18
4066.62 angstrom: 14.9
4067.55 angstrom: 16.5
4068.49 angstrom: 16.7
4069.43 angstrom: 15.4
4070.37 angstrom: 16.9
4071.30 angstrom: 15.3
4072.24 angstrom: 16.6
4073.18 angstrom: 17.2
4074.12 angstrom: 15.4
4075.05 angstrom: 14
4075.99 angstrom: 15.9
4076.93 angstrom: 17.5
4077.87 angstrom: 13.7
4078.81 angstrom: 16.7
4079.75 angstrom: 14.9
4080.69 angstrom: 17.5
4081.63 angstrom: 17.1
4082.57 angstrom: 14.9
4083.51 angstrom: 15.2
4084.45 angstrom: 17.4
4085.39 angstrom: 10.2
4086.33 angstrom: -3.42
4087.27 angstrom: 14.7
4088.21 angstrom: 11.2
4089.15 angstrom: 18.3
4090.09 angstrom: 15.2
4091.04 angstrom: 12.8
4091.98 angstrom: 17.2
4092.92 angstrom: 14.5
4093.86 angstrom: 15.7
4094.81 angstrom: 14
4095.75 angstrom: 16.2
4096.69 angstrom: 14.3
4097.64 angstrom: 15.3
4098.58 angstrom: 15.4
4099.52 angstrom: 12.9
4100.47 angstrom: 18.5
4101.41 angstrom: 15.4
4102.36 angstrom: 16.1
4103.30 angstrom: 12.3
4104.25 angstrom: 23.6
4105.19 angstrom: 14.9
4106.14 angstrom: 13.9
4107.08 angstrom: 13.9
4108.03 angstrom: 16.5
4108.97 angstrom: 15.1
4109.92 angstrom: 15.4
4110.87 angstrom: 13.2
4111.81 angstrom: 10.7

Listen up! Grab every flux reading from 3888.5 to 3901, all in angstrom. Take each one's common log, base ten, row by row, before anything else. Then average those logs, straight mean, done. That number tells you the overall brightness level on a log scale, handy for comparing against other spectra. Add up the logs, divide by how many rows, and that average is 1.20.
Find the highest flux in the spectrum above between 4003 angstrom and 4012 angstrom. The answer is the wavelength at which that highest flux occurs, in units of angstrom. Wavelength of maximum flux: 4004.36 angstrom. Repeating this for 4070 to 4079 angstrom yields 4076.93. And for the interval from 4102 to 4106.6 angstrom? 4104.25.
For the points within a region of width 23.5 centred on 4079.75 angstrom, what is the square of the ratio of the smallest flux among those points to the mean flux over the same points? 0.05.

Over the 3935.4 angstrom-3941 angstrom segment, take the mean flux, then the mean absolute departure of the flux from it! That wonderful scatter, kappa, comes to 1.6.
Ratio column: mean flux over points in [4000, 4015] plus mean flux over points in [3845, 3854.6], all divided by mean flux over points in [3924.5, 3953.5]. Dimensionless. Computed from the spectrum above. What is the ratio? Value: 2.04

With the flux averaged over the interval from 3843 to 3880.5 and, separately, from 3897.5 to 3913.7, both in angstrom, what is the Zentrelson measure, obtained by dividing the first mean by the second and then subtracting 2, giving -0.91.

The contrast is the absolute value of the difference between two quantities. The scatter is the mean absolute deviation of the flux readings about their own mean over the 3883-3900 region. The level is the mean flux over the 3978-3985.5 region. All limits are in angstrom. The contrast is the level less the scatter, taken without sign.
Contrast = 13.1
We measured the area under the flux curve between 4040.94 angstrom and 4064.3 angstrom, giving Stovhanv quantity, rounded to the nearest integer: 342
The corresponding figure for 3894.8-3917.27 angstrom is 359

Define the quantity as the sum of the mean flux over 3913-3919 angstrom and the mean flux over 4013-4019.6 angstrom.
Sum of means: 31.0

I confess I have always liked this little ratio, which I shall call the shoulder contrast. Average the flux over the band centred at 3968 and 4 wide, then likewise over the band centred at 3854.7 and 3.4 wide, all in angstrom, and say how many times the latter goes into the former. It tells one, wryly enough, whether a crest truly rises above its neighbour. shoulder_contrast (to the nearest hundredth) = 0.84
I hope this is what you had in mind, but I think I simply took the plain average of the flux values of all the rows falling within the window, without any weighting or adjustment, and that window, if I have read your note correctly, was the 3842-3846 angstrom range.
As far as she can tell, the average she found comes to 17.7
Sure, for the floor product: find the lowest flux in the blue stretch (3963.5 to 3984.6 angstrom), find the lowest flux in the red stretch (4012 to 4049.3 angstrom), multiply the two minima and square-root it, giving 12.3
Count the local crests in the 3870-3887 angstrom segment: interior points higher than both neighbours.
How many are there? 5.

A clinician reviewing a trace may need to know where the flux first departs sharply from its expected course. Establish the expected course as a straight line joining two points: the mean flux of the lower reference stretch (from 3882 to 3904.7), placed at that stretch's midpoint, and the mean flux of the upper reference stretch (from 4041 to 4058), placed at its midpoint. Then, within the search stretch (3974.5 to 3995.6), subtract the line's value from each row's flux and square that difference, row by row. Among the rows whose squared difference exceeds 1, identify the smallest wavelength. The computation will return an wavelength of 3978.63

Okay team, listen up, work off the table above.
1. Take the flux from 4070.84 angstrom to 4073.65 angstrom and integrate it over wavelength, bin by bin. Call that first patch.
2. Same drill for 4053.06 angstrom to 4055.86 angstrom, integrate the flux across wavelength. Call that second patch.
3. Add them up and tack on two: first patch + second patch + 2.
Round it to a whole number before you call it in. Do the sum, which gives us 86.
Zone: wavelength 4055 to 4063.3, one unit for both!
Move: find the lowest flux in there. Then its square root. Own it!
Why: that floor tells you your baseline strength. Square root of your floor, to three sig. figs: 2.99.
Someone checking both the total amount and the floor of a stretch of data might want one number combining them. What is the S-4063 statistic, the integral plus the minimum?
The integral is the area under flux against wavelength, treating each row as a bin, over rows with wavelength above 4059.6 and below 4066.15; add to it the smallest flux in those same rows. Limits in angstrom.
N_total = 98.5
